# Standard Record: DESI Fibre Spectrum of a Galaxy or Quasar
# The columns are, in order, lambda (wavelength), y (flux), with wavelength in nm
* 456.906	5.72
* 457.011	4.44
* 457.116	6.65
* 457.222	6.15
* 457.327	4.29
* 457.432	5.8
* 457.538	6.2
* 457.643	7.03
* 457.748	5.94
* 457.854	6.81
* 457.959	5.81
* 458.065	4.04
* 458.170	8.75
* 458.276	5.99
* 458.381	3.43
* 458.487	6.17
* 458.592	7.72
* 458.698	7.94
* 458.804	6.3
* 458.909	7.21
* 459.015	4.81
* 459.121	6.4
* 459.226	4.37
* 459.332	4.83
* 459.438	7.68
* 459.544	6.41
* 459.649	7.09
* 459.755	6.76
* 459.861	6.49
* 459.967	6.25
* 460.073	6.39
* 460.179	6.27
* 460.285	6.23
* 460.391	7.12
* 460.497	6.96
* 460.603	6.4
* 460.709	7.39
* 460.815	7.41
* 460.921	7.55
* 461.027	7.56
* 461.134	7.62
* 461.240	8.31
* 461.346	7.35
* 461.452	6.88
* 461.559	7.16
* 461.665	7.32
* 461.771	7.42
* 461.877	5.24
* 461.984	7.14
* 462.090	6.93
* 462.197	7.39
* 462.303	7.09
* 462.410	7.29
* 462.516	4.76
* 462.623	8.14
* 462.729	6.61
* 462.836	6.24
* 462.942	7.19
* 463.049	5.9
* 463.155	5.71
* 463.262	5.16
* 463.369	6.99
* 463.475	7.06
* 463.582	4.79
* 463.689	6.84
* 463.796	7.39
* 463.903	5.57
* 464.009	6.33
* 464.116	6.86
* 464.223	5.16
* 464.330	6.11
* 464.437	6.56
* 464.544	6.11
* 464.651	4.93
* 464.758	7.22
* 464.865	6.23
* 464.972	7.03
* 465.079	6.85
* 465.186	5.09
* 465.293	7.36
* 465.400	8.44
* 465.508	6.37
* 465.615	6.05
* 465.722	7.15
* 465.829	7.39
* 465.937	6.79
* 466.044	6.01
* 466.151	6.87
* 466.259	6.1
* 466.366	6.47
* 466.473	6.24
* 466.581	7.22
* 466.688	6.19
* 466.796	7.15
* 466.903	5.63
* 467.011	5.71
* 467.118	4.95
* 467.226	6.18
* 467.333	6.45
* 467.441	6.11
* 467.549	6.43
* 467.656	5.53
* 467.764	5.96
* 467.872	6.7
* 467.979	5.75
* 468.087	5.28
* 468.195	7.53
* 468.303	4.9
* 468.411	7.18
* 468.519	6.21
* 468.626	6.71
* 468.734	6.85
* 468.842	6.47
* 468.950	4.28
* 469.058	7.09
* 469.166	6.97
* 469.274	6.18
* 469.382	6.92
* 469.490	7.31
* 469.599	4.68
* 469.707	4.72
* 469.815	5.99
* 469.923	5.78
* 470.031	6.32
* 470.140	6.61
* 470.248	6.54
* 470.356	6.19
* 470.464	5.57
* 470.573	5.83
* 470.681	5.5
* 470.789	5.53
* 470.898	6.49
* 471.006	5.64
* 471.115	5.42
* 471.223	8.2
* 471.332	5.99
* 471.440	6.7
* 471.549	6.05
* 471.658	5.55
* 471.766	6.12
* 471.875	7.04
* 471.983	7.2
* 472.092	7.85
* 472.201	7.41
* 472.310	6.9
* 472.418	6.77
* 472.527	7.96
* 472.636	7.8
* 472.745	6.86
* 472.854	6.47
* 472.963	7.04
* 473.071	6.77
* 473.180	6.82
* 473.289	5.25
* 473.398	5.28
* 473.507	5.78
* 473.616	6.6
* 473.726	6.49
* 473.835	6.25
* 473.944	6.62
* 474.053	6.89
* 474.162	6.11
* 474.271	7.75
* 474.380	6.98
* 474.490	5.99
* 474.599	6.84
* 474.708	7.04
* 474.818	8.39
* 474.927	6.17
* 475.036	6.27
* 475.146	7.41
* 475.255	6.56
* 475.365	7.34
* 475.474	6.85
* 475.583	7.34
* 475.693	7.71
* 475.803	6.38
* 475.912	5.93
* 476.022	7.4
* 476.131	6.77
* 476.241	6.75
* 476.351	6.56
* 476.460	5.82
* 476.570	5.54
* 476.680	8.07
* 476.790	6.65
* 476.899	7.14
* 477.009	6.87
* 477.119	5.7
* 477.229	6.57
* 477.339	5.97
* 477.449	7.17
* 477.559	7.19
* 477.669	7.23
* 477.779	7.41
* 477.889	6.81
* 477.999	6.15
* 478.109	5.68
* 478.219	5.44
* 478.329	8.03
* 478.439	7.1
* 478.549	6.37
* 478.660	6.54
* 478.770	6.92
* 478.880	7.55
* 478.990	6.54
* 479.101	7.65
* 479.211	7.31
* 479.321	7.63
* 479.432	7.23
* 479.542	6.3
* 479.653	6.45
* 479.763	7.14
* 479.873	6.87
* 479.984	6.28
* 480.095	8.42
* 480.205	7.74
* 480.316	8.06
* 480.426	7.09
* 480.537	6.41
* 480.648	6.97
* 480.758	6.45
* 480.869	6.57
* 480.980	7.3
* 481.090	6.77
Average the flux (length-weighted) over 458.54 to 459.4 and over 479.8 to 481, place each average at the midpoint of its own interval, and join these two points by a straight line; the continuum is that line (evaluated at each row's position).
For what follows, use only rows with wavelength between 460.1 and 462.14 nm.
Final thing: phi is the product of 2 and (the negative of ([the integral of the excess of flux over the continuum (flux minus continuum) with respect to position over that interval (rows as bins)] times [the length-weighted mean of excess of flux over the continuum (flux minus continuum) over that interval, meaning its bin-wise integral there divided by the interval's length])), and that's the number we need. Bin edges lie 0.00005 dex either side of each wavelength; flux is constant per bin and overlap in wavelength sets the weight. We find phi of -2.31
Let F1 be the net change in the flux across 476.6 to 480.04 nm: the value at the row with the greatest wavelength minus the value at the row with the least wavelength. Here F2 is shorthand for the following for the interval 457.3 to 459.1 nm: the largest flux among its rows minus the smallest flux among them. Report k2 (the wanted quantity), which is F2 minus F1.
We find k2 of 7.1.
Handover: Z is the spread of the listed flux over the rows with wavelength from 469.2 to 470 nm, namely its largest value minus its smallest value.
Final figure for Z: 2.6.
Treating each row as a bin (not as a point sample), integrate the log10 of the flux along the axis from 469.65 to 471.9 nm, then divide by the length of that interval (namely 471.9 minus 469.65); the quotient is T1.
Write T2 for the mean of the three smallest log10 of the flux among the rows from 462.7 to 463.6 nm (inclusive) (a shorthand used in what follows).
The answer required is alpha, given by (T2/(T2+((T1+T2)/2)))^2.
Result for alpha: 0.239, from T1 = 0.781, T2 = 0.717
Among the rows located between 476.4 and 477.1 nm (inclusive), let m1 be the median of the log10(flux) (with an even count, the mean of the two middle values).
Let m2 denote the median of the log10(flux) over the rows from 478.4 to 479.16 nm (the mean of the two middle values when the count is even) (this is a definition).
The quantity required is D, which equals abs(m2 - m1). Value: 0.010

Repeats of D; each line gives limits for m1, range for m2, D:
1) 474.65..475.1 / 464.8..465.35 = 0.013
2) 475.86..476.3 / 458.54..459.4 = 0.027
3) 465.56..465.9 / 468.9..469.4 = 0.014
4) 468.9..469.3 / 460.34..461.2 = 0.052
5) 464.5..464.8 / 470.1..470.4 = 0.030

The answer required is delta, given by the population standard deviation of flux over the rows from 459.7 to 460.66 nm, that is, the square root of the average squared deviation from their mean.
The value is 0.31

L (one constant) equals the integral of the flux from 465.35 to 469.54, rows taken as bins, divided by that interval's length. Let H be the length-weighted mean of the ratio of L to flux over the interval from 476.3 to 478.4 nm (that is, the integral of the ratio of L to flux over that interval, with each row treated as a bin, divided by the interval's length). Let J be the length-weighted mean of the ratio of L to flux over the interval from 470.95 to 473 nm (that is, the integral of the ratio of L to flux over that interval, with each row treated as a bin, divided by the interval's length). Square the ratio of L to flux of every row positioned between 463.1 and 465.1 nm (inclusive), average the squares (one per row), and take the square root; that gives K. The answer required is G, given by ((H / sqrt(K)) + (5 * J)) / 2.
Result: 2.87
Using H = 0.98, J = 0.96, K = 1.051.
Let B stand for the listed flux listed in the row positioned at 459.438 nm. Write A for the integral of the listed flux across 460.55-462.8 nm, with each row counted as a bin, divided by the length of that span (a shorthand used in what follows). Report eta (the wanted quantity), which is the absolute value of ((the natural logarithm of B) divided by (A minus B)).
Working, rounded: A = 7.09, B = 7.68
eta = 3.4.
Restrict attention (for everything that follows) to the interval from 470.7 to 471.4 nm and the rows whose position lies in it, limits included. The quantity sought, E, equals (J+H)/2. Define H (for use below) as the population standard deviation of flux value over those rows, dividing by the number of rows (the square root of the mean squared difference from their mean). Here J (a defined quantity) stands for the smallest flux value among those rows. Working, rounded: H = 0.96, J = 5.42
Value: 3.2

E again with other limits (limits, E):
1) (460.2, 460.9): 3.3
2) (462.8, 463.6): 2.8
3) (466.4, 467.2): 2.9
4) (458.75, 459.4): 2.7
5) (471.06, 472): 3.1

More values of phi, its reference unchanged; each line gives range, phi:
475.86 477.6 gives -0.36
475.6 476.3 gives -0.01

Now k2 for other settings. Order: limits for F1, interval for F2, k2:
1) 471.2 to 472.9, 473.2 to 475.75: 4.9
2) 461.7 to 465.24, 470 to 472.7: 5.1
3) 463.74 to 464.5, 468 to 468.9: 3.5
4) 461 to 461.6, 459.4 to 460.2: 1.8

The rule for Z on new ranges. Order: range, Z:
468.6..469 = 2.6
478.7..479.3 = 1.1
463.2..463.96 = 2.6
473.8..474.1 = 0.6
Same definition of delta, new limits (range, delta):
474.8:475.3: 0.84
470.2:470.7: 0.39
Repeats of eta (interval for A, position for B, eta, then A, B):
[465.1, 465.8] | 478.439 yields 6.0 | 6.77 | 7.1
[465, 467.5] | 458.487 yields 6.0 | 6.47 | 6.17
